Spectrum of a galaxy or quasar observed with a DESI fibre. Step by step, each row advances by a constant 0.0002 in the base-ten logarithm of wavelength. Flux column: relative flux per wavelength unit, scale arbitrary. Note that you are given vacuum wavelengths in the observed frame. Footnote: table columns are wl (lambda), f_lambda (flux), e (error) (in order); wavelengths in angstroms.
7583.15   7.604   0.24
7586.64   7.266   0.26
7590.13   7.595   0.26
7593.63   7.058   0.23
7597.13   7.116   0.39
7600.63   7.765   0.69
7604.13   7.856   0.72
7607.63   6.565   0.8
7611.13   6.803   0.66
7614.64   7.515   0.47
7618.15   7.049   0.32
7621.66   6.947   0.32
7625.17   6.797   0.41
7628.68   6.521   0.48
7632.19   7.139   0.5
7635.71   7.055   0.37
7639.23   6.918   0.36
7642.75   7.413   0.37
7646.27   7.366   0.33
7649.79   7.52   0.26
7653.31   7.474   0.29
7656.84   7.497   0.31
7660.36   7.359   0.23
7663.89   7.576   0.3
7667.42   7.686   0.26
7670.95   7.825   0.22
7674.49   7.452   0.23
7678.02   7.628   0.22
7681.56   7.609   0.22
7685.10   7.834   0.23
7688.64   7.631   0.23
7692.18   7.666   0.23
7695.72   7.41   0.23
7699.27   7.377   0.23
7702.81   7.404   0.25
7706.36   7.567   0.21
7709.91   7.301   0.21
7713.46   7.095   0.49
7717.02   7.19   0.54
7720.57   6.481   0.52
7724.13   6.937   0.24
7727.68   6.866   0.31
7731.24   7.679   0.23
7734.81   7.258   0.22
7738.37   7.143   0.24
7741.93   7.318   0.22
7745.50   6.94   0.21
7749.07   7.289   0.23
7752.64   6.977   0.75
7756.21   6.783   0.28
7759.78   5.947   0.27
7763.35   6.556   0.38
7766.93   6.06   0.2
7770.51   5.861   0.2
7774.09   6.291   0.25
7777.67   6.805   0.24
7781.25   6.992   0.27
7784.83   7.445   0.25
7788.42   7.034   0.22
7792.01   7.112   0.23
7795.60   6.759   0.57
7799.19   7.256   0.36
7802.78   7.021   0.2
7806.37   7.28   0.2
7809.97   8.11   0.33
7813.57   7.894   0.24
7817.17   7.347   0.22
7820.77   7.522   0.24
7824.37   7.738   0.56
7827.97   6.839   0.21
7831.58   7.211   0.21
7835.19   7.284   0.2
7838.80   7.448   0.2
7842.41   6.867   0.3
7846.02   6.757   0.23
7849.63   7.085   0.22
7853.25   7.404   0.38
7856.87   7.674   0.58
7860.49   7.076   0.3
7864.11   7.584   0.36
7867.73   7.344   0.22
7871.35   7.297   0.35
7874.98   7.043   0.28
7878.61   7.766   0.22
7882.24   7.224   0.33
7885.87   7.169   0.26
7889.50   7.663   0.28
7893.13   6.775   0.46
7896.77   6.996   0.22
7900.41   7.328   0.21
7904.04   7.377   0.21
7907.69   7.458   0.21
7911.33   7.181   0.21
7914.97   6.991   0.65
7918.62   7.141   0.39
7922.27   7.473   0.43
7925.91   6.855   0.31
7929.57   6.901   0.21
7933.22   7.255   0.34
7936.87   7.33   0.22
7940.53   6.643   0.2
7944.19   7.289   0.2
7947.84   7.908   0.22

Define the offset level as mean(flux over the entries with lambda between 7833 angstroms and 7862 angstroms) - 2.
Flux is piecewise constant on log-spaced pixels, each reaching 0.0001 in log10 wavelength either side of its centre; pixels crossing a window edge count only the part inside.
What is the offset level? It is 5.20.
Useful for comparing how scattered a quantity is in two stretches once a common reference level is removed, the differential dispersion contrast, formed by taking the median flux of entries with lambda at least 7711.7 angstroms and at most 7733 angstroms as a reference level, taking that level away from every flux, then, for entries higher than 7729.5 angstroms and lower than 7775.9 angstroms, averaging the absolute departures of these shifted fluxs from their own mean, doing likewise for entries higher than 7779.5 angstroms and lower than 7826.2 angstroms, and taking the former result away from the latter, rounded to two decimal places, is -0.18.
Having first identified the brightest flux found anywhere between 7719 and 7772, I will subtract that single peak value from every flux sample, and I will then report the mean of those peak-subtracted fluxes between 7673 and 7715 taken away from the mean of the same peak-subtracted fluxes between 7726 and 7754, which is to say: -0.31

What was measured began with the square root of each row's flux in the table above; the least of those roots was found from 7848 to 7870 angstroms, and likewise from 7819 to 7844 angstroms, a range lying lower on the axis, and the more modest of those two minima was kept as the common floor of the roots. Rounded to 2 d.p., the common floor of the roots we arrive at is 2.62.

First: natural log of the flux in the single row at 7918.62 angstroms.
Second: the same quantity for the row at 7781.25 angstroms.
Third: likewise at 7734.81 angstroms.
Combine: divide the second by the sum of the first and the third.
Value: 0.493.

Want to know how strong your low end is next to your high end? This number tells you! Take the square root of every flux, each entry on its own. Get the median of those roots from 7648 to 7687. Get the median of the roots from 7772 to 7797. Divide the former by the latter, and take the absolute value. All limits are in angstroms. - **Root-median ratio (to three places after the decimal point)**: 1.041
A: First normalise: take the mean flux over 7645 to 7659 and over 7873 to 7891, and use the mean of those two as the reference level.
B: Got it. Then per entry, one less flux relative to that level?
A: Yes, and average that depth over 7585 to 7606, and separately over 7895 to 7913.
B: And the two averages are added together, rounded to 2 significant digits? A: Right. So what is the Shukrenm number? 0.017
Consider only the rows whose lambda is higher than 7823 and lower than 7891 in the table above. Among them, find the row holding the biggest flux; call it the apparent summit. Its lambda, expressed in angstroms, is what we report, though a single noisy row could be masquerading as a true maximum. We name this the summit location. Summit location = 7878.61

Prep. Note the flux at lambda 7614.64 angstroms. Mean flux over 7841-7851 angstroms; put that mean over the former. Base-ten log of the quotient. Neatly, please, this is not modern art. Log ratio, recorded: -0.04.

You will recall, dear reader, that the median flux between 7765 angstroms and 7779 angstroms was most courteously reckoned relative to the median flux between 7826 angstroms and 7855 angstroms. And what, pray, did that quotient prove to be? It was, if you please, 0.86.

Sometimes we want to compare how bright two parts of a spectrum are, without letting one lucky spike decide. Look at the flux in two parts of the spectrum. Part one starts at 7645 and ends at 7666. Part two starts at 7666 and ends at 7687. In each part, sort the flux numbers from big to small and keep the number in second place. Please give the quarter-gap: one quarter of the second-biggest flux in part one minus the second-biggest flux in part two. -0.08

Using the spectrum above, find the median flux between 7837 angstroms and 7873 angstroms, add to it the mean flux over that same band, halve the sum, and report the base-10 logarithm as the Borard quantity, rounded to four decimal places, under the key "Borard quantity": 0.8626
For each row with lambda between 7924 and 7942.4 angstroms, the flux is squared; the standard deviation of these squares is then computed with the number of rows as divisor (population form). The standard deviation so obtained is 3.6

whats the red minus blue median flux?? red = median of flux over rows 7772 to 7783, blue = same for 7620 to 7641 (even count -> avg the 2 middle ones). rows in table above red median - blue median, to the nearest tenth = -0.1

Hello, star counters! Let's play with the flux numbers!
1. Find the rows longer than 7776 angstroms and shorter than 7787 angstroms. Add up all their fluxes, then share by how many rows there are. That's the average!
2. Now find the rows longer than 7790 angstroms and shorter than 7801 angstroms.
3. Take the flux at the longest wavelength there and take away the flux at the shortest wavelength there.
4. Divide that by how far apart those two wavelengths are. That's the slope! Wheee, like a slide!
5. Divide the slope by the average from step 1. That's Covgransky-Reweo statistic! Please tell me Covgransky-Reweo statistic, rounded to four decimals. 0.0028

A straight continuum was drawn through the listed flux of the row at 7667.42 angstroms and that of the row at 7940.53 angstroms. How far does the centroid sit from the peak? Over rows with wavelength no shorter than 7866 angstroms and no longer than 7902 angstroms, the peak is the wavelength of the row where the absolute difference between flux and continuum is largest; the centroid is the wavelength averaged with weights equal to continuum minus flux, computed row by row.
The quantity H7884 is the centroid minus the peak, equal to 4.7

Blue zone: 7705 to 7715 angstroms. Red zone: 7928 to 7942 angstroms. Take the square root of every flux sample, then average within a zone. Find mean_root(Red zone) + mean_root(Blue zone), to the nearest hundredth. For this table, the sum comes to 5.36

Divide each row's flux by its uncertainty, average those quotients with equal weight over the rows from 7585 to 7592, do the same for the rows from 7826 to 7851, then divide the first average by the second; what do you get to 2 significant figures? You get 0.89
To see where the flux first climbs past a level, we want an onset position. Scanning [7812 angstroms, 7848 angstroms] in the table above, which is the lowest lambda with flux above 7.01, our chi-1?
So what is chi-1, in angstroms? 7813.57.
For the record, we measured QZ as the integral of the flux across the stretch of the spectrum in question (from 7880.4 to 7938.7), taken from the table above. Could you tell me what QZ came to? 419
